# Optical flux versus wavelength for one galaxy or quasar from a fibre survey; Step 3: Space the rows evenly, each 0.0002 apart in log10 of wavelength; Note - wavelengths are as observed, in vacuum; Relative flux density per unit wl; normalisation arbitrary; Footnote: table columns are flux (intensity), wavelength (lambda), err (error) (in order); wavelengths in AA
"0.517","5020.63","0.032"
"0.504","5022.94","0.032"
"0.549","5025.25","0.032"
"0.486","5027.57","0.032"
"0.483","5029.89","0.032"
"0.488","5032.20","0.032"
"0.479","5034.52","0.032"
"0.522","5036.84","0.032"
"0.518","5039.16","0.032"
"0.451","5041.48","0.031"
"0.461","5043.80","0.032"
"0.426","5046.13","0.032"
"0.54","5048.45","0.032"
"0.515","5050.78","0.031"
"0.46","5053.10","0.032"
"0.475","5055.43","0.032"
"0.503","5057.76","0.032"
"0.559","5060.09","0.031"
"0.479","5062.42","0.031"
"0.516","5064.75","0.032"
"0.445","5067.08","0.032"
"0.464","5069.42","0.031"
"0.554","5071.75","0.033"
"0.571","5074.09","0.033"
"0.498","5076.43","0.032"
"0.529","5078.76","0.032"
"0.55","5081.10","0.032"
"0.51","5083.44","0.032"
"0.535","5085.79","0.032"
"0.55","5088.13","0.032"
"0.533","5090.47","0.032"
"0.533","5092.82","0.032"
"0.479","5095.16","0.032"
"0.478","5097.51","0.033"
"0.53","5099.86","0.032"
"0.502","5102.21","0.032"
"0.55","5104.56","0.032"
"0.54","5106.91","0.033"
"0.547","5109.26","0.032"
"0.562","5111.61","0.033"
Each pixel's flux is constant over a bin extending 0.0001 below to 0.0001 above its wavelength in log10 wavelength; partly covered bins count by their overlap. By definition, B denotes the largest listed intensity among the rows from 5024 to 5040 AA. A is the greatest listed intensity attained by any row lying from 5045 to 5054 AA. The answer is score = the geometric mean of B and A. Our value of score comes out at 0.544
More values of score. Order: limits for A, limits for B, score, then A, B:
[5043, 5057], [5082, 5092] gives 0.545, 0.54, 0.55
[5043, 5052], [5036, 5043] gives 0.531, 0.54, 0.522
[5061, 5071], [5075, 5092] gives 0.533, 0.516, 0.55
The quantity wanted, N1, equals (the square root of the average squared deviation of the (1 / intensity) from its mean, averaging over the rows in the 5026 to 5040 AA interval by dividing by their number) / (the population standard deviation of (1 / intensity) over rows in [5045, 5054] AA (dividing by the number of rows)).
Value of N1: 0.4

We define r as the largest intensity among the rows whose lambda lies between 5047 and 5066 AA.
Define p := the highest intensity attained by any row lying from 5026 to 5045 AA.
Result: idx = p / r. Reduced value 0.93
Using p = 0.522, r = 0.559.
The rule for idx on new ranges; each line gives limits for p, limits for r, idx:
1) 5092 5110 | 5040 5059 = 1.02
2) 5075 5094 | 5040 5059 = 1.02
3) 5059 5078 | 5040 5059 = 1.06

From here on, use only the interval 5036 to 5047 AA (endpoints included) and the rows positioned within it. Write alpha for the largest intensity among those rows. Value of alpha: 0.522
